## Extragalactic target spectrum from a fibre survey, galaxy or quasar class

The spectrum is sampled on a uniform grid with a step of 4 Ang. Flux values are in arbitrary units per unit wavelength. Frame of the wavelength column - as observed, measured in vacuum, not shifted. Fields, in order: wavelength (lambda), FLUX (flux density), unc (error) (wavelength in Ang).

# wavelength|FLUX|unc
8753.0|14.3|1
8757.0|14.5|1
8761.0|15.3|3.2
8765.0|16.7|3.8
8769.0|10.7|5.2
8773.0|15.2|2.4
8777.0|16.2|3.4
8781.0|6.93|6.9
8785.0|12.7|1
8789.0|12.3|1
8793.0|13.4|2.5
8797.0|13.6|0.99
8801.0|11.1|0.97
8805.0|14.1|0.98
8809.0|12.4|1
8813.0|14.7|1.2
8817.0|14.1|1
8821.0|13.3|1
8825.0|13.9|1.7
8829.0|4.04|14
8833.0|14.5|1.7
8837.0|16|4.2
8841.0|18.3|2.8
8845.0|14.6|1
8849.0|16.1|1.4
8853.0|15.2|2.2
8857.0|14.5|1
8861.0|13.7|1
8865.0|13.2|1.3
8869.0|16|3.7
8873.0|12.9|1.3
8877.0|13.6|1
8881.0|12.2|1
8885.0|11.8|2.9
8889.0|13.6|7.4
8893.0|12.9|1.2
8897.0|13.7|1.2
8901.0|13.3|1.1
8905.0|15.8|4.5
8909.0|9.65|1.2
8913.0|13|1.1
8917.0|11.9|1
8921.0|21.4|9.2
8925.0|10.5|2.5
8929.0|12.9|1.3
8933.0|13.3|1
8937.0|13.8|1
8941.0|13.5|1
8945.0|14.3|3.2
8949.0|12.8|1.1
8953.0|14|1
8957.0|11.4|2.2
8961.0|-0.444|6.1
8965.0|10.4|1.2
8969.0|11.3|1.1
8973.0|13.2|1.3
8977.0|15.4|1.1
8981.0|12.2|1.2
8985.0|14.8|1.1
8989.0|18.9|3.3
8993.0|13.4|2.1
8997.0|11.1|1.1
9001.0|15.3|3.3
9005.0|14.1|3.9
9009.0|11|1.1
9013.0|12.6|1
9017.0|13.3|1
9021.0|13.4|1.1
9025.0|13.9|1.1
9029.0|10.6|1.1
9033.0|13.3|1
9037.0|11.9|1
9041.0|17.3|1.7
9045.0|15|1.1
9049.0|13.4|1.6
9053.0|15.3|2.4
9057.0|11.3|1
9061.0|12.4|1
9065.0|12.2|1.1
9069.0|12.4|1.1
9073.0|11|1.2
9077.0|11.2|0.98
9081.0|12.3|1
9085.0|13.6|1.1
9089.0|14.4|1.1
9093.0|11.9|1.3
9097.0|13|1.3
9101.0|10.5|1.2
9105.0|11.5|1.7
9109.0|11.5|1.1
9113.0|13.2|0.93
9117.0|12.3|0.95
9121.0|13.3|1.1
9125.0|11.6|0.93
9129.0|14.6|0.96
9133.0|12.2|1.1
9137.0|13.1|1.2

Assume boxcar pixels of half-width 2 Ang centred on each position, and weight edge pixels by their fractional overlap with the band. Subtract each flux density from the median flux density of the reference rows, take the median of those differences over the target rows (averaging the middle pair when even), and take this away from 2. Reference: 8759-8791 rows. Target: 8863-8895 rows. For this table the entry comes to 1.1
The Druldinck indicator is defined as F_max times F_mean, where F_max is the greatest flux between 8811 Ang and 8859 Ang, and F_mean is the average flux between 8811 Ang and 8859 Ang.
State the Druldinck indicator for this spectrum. 258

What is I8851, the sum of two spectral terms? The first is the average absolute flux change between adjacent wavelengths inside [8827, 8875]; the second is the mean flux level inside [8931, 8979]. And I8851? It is 14.5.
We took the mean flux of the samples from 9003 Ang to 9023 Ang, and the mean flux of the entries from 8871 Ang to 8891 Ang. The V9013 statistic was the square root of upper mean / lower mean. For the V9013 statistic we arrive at 1.00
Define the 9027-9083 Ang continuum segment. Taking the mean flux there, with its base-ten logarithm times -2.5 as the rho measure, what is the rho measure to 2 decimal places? -2.77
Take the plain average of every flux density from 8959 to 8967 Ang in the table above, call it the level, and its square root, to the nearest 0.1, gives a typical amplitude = 2.2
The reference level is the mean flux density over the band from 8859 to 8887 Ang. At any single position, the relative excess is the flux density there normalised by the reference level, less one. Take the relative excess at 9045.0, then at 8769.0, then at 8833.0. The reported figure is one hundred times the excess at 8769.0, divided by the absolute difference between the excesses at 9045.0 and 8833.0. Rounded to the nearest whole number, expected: -529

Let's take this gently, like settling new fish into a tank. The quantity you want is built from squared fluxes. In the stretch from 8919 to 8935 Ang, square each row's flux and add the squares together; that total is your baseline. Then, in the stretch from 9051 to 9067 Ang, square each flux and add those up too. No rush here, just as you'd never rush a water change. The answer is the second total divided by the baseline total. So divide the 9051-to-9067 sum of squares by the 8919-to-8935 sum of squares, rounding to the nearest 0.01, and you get 0.73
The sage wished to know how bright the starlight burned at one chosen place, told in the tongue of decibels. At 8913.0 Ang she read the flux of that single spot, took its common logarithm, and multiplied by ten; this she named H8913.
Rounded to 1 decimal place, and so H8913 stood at 11.1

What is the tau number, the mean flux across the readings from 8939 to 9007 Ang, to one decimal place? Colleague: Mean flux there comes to 12.7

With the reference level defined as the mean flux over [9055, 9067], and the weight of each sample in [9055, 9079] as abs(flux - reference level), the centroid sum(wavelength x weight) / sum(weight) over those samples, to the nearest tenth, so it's 9068.3 Ang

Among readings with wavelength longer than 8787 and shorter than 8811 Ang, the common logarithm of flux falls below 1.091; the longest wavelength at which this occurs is 8801.0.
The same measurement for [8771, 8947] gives 8925.0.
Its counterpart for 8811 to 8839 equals 8829.0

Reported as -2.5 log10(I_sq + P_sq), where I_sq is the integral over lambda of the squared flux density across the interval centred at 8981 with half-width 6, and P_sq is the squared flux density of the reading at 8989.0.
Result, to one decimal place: -8.6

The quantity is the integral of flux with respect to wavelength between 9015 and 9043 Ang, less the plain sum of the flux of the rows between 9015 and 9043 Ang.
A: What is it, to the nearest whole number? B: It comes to 281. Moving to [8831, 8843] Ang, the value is 146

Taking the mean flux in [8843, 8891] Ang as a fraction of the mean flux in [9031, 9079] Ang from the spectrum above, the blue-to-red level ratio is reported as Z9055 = 1.07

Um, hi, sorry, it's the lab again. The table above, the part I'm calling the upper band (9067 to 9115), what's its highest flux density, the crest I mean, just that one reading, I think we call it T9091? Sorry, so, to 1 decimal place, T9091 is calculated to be 14.4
